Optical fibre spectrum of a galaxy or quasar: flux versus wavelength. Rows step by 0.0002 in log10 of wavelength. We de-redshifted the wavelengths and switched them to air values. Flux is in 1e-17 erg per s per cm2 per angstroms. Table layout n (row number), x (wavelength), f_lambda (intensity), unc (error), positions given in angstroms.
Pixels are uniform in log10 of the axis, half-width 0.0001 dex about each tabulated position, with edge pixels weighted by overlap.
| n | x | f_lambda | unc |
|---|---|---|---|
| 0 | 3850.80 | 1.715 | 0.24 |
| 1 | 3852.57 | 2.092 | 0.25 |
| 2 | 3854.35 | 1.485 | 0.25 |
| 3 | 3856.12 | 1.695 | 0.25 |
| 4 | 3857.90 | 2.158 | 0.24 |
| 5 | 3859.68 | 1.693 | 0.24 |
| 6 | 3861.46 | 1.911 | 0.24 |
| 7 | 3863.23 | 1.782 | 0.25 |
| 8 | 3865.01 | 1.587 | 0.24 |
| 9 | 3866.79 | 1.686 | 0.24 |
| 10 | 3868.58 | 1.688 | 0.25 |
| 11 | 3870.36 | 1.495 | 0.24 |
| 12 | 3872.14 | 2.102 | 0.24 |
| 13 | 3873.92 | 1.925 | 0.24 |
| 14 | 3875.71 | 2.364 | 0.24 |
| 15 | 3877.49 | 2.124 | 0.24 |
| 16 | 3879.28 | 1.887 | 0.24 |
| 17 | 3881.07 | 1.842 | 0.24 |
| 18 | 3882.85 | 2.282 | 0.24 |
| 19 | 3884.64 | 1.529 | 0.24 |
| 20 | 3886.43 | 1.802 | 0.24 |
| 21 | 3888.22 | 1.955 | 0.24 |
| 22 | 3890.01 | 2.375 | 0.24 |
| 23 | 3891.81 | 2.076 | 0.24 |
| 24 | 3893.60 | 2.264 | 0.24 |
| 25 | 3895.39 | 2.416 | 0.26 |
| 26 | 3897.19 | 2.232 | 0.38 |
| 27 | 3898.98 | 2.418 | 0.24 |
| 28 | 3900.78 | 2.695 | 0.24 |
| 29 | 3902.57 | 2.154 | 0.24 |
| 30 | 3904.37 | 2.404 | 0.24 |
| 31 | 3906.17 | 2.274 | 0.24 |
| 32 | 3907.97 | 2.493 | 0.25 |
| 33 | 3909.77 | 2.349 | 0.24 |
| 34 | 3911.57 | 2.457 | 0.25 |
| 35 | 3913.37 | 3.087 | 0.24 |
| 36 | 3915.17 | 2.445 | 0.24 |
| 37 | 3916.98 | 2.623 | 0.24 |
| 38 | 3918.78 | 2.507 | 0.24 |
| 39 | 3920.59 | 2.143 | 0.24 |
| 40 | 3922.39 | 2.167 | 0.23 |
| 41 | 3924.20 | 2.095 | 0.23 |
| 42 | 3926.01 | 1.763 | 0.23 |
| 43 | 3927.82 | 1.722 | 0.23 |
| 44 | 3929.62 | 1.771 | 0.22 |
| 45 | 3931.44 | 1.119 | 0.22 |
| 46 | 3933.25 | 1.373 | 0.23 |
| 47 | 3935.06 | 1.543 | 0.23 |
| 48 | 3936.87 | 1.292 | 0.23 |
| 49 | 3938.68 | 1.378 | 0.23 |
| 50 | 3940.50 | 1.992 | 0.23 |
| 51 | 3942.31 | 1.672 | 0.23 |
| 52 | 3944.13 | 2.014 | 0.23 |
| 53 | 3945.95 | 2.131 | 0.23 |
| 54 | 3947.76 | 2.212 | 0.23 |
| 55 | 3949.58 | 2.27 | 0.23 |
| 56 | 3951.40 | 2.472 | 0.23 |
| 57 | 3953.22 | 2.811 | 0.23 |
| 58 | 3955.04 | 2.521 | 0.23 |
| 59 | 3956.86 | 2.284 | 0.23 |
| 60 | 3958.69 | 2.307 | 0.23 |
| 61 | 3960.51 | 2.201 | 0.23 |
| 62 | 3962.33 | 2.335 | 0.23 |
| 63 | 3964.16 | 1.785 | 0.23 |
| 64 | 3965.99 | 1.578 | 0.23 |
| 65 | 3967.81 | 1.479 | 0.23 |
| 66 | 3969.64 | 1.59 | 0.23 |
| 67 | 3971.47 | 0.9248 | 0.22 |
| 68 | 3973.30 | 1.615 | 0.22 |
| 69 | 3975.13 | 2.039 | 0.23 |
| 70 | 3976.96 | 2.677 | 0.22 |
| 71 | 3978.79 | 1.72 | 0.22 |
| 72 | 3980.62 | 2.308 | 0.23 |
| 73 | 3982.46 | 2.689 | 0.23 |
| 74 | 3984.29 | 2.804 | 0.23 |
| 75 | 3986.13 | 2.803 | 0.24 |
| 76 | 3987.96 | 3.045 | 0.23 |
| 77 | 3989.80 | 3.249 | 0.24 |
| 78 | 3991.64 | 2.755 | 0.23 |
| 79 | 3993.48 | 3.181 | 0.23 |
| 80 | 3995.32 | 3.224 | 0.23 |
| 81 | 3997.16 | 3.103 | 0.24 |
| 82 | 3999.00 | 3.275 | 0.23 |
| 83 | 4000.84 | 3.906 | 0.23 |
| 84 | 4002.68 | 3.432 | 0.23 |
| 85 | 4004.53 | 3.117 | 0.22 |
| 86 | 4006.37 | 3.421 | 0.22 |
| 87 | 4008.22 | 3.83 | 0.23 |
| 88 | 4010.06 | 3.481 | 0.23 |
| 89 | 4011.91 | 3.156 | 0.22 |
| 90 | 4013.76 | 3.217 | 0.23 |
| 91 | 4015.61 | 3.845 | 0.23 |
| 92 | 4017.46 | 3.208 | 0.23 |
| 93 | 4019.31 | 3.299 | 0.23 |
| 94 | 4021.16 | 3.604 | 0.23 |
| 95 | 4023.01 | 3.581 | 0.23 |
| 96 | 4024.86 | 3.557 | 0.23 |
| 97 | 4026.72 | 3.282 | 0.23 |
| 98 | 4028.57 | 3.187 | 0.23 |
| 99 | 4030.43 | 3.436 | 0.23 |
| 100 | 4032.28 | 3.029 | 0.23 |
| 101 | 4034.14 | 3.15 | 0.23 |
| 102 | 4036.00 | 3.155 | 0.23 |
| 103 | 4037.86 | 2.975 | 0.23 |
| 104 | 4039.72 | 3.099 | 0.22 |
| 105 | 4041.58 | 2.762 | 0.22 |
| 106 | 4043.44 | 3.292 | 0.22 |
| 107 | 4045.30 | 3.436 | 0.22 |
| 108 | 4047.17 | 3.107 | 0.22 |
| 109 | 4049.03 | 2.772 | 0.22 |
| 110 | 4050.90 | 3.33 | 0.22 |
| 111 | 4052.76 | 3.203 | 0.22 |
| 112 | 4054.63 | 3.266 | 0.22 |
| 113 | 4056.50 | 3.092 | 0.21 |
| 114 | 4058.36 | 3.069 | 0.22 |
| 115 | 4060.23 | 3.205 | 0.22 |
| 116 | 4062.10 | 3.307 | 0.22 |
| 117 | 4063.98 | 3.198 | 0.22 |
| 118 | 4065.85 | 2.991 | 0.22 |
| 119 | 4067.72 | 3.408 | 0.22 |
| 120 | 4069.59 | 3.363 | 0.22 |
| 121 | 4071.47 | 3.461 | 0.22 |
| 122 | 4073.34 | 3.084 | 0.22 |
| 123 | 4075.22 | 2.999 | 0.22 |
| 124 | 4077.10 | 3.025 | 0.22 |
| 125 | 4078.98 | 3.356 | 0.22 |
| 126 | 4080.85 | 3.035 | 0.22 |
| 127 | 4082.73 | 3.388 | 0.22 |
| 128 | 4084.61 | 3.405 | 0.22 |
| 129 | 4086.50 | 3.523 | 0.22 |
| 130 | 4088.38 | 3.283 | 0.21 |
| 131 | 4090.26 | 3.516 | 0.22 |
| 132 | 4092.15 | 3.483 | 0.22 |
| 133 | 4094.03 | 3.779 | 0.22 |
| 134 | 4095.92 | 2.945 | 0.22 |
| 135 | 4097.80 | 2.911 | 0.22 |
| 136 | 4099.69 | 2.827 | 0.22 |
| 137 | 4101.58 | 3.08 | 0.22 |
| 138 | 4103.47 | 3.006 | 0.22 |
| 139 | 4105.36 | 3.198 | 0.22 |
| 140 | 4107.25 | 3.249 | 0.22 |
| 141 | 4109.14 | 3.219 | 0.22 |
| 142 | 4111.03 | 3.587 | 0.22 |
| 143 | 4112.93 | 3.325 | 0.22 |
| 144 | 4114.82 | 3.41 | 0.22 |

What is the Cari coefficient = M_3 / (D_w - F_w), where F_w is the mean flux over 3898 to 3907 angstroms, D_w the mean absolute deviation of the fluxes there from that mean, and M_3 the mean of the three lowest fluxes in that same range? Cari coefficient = -1.01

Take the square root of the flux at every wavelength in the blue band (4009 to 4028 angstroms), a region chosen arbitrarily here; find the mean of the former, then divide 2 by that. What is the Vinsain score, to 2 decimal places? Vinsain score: 1.08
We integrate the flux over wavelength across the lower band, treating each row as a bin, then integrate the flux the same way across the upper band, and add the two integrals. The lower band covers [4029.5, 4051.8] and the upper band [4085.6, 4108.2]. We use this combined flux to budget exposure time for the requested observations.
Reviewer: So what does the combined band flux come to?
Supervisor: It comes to 143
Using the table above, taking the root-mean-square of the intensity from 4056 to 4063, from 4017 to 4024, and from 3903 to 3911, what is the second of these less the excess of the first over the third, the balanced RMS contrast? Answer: 2.64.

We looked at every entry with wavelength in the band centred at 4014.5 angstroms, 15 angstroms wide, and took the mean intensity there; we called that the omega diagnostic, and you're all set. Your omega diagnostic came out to 3.5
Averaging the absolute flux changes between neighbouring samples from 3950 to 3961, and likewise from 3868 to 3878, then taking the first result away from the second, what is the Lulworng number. 0.13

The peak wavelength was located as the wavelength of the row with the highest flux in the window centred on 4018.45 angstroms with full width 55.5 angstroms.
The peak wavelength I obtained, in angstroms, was 4000.84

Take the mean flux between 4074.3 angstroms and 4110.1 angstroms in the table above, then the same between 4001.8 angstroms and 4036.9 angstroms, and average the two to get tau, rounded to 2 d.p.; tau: 3.30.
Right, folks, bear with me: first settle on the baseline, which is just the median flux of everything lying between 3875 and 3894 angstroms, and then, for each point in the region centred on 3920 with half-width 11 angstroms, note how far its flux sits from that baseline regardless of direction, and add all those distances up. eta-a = 4.2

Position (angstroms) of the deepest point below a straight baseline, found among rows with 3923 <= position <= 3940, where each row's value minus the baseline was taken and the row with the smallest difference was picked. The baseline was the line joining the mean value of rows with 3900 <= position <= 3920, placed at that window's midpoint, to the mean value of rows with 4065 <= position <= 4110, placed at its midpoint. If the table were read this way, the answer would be 3931.44 angstroms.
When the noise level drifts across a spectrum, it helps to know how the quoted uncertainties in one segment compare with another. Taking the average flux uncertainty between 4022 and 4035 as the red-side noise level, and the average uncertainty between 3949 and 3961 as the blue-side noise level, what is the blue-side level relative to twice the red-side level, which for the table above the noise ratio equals 0.500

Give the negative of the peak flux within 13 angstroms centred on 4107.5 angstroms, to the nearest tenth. -3.6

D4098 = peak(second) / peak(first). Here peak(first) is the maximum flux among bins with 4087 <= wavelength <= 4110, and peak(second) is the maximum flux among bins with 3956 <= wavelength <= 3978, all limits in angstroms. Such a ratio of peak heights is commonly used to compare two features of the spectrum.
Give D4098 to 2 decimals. 0.71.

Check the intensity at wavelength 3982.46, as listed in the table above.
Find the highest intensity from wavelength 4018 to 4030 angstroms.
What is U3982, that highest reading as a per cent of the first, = 134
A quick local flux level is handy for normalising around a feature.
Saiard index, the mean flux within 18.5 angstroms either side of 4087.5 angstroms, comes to 3.23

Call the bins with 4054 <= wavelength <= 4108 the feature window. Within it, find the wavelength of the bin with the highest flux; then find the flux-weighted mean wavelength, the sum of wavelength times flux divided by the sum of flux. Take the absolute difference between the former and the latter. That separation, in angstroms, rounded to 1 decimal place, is 13.2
